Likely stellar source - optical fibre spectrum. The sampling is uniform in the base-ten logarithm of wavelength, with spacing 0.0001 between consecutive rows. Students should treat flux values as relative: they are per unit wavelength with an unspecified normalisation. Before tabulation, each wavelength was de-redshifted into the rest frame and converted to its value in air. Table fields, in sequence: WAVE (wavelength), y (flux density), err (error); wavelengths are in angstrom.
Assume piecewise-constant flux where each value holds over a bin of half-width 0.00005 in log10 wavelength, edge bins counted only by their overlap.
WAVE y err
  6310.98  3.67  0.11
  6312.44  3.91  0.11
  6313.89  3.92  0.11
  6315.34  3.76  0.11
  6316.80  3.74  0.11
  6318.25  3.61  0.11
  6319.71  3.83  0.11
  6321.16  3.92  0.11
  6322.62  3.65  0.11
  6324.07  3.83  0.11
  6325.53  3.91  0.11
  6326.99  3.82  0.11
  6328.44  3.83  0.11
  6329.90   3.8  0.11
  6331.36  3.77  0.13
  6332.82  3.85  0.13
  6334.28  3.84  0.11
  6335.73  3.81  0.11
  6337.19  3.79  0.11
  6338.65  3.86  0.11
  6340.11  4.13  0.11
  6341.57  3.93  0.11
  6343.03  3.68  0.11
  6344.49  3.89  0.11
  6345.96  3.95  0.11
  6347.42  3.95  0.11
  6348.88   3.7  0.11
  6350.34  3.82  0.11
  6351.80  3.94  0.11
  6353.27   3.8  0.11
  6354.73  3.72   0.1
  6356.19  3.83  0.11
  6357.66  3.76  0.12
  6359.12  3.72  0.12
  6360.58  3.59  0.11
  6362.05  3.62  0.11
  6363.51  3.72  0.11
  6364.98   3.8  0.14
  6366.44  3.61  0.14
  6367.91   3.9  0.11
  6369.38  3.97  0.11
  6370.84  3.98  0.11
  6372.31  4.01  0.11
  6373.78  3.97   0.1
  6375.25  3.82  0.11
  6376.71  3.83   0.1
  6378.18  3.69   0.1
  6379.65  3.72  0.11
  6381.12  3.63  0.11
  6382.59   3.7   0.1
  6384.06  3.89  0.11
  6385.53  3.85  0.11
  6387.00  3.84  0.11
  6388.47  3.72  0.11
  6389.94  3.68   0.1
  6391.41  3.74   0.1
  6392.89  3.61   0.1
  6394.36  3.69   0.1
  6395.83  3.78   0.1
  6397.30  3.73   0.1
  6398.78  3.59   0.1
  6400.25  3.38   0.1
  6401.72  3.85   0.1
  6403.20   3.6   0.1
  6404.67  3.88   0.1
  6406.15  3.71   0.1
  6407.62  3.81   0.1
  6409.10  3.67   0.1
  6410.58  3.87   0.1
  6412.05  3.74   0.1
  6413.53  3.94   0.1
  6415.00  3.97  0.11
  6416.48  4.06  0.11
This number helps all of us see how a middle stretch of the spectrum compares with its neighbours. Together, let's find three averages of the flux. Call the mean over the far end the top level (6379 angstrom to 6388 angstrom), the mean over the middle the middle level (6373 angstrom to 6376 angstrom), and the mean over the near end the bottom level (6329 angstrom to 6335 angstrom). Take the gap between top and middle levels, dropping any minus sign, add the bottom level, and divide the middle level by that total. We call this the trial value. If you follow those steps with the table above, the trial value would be 0.99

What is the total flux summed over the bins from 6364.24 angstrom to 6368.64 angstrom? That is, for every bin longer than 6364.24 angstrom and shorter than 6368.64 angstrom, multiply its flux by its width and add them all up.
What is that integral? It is 16.6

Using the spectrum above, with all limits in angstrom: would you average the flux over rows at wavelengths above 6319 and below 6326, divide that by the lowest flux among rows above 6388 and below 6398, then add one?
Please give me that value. 2.060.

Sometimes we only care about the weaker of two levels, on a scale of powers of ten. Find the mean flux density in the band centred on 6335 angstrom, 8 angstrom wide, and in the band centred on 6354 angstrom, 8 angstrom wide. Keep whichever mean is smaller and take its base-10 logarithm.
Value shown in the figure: 0.581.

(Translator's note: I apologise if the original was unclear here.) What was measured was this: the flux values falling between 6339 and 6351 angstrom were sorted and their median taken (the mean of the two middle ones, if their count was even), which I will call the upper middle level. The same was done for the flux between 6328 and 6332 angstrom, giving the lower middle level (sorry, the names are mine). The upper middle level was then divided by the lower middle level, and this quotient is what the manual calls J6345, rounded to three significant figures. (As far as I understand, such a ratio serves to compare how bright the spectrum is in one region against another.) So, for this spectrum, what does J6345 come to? 1.03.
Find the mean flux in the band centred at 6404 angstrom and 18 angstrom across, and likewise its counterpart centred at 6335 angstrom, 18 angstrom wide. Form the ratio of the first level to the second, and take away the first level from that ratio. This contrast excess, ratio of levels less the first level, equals -2.75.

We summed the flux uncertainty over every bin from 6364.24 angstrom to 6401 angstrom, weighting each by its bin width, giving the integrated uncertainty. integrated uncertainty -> 4.0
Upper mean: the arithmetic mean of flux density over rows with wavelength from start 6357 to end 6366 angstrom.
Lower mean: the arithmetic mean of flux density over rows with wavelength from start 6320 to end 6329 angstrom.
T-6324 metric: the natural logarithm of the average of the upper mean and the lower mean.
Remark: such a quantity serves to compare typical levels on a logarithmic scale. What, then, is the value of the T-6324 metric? 1.33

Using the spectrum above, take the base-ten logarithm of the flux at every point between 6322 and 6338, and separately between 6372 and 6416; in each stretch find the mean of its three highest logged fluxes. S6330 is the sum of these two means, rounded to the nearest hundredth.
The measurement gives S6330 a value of 1.19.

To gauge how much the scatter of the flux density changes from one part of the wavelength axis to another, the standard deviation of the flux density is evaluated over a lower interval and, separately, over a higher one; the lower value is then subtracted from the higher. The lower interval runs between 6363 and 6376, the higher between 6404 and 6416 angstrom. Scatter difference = -0.027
